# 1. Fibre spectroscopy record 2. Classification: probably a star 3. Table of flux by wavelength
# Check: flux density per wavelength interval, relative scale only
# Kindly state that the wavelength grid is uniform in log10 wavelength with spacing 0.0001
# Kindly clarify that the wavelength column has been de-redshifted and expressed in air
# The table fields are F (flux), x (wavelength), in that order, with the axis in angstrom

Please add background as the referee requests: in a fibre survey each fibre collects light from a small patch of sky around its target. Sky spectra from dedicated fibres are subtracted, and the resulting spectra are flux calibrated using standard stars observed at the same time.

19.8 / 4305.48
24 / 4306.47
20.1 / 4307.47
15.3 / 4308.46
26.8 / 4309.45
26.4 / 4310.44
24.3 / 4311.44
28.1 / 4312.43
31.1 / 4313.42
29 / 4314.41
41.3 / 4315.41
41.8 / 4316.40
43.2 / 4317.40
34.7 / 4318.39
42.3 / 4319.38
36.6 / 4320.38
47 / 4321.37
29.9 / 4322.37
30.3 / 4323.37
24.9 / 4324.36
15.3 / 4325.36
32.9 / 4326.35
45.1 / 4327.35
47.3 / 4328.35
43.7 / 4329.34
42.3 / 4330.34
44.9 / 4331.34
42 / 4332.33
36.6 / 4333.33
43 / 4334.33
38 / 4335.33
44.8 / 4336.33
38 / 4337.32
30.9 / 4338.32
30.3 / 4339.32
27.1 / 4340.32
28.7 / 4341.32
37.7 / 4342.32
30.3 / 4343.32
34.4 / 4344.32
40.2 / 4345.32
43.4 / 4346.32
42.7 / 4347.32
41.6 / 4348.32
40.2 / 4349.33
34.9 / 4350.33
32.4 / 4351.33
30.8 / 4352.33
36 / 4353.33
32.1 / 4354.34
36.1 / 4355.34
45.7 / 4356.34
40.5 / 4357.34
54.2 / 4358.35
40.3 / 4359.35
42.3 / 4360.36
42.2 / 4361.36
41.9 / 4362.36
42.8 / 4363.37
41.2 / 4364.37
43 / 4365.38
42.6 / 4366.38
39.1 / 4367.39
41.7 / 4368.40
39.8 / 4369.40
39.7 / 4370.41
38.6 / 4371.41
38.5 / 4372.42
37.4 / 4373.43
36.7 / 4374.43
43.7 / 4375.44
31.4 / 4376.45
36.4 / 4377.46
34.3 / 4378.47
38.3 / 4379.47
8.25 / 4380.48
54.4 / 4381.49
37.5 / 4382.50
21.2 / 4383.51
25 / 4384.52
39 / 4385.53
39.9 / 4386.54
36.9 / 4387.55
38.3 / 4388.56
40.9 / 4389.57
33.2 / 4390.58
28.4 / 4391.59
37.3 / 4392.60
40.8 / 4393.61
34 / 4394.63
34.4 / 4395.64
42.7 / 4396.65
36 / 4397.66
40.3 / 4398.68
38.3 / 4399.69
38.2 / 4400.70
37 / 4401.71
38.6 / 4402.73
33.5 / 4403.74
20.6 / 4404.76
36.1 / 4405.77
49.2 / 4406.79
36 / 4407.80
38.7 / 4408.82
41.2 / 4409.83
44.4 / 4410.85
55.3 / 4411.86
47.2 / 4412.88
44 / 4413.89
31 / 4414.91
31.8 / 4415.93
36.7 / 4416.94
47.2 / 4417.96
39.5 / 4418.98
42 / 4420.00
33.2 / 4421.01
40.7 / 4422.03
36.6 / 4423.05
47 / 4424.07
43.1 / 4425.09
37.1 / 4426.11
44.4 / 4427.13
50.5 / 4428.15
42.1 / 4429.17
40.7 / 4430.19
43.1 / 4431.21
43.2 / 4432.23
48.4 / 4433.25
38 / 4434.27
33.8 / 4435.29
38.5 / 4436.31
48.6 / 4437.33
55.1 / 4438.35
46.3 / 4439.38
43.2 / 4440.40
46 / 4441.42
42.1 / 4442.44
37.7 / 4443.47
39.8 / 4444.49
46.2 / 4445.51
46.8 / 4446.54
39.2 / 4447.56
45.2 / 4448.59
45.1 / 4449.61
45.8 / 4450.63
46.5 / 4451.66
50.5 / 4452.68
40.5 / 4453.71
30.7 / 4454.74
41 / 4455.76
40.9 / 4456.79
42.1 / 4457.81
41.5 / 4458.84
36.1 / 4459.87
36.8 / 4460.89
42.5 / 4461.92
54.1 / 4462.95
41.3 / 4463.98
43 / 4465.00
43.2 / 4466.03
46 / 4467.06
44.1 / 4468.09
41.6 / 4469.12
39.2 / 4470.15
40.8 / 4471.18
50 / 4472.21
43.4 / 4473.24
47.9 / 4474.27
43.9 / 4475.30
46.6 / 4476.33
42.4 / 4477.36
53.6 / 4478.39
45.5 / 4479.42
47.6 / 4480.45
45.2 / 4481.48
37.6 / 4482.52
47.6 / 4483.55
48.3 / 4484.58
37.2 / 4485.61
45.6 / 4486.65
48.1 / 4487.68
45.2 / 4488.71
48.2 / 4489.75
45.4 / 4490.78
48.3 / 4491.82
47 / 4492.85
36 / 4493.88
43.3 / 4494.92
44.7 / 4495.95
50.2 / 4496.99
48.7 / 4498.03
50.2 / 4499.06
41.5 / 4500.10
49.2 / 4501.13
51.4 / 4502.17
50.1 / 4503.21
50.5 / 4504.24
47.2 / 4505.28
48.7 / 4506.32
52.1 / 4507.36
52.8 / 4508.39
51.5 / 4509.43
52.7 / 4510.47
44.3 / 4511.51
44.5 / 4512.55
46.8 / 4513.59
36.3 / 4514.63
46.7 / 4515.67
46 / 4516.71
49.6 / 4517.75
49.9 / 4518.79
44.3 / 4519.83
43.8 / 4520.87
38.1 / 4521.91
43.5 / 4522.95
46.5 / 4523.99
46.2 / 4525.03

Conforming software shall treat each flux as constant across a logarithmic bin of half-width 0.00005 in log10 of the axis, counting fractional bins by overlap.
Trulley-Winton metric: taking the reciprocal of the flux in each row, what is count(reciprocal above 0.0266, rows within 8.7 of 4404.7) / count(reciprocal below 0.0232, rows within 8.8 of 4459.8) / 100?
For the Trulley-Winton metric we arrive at 0.010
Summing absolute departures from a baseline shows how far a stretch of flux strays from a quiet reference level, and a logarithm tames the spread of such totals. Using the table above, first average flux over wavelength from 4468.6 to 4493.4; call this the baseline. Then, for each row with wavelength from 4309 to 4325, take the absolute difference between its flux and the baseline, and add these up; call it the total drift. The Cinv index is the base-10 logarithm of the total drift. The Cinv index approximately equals 2.3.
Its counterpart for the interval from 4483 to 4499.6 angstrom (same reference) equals 1.7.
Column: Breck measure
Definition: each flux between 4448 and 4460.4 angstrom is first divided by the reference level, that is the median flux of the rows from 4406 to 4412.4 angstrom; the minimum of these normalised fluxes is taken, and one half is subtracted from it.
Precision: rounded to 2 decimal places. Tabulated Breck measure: 0.22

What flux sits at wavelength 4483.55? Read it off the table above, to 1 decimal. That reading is 47.6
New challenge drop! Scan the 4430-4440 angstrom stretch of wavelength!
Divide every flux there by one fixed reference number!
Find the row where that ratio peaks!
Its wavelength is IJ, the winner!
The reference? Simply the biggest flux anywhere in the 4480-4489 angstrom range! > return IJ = 4438.35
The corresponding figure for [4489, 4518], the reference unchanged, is 4508.39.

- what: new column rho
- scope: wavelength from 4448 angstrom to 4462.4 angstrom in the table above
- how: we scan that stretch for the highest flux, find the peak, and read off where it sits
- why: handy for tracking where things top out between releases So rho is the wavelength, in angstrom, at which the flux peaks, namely 4452.68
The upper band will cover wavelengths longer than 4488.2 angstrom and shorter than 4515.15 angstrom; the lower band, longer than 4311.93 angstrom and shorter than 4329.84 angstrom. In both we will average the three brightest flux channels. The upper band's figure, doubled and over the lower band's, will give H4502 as 2.26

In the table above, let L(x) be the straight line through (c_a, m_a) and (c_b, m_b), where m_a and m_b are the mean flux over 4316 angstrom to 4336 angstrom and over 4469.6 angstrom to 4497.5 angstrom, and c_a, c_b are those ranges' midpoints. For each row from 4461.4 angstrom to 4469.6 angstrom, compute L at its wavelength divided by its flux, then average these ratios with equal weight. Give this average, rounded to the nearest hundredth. 1.00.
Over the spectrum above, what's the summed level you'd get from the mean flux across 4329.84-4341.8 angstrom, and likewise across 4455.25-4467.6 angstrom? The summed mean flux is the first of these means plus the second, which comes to 80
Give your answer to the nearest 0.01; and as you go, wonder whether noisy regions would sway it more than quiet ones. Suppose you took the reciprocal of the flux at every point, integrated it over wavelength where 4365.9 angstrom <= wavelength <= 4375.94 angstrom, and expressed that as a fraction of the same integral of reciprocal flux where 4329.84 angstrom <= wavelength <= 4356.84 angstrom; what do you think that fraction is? 0.34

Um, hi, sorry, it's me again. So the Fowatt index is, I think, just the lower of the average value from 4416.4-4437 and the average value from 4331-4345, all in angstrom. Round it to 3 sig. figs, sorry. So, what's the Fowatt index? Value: 36.2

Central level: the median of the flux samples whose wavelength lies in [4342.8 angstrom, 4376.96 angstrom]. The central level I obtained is 40.2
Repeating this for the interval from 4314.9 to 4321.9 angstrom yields 41.8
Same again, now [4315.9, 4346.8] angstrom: 38.0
